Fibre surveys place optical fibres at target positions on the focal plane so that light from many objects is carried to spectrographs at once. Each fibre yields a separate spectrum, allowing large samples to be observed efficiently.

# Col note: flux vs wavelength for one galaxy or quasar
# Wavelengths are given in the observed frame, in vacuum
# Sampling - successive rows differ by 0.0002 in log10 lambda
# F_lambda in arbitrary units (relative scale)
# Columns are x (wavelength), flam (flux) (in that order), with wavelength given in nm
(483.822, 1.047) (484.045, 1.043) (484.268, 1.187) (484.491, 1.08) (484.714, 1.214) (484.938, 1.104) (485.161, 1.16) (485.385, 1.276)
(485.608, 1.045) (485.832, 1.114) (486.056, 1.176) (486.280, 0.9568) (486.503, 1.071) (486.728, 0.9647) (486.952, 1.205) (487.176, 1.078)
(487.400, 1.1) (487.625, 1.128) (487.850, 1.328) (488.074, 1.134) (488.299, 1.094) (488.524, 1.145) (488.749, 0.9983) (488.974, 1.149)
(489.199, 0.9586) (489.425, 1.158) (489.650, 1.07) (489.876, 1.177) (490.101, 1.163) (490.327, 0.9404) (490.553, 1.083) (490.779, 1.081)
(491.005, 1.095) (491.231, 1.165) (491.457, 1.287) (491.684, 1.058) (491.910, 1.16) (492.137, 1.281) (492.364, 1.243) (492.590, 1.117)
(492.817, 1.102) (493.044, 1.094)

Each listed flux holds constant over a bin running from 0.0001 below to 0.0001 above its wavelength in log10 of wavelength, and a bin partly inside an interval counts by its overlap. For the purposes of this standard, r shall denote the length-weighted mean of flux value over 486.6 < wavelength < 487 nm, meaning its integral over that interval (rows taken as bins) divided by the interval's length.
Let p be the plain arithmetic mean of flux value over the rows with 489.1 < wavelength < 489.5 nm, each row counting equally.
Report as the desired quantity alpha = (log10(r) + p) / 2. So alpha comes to 0.542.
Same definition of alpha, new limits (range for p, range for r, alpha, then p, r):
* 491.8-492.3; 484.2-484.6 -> 0.636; 1.22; 1.13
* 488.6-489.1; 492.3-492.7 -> 0.572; 1.07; 1.18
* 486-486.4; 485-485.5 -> 0.574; 1.07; 1.21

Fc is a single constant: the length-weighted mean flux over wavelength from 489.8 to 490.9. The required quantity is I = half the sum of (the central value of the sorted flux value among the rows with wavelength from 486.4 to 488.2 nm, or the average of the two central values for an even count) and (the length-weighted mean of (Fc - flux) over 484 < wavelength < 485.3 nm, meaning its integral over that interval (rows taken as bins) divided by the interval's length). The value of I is 0.531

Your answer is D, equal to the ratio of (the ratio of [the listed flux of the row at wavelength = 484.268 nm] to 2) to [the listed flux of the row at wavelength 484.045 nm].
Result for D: 0.57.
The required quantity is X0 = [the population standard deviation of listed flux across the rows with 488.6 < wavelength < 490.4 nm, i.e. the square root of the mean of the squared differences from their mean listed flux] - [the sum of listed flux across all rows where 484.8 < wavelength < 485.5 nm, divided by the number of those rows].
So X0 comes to -1.09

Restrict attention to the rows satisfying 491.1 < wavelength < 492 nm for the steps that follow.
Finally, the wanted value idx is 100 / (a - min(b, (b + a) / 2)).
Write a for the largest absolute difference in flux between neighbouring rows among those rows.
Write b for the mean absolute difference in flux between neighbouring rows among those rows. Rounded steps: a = 0.23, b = 0.151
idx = 1282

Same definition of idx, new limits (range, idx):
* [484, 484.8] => 6383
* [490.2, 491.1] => 1114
